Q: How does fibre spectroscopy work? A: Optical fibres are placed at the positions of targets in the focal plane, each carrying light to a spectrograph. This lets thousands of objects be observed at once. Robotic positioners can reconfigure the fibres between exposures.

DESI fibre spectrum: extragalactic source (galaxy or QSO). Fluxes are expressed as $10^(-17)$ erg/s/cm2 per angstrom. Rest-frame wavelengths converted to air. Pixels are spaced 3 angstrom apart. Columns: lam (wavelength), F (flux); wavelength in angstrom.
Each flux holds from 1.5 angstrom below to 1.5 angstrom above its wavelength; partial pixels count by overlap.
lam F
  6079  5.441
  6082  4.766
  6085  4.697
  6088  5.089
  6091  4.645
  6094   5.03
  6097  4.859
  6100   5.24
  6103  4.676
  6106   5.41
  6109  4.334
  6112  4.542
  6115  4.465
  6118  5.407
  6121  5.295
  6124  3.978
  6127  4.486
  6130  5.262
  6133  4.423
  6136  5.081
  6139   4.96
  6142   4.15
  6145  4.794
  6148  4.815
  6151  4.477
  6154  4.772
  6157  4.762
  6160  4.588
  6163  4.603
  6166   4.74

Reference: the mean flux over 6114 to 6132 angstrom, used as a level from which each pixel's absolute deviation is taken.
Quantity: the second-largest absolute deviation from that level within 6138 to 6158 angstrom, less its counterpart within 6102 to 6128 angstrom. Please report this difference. -0.26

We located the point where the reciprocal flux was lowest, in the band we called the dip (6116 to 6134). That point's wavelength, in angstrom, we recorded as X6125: 6118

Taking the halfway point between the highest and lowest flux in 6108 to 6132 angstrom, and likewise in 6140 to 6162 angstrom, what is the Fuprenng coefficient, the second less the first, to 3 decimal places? -0.210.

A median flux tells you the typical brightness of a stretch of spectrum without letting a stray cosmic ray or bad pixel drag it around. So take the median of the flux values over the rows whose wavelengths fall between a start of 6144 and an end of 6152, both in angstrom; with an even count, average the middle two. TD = 4.8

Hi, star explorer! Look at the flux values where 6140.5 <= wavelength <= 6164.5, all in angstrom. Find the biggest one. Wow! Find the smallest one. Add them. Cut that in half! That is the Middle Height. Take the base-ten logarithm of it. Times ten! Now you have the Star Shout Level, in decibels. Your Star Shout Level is 6.52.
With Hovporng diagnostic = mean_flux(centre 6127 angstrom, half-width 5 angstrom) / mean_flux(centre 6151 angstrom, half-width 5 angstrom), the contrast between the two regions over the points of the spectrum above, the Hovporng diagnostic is 0.98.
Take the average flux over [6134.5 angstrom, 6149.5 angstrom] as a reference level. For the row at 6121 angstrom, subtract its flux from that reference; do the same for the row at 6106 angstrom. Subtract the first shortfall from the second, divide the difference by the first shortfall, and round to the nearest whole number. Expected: 0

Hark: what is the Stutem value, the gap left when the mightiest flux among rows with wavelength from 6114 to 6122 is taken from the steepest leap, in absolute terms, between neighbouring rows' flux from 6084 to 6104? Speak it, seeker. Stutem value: -4.8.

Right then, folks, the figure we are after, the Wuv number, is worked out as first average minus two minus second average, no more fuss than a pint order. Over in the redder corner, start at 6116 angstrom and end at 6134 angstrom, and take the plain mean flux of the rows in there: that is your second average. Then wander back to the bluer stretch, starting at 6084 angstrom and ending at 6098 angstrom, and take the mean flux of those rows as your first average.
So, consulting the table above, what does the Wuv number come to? -1.94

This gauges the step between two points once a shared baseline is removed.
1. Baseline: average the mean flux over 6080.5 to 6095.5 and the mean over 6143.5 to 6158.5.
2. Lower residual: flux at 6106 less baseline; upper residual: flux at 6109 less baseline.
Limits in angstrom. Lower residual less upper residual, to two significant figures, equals 1.1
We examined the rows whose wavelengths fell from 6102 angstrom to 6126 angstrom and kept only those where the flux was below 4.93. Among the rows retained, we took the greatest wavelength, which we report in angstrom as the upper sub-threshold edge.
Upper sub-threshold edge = 6124 angstrom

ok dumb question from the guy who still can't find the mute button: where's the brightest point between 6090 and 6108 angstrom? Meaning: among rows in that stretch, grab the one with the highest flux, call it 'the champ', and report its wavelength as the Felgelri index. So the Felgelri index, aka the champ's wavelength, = 6106 angstrom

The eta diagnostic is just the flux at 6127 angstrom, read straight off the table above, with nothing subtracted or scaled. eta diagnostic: 4.486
